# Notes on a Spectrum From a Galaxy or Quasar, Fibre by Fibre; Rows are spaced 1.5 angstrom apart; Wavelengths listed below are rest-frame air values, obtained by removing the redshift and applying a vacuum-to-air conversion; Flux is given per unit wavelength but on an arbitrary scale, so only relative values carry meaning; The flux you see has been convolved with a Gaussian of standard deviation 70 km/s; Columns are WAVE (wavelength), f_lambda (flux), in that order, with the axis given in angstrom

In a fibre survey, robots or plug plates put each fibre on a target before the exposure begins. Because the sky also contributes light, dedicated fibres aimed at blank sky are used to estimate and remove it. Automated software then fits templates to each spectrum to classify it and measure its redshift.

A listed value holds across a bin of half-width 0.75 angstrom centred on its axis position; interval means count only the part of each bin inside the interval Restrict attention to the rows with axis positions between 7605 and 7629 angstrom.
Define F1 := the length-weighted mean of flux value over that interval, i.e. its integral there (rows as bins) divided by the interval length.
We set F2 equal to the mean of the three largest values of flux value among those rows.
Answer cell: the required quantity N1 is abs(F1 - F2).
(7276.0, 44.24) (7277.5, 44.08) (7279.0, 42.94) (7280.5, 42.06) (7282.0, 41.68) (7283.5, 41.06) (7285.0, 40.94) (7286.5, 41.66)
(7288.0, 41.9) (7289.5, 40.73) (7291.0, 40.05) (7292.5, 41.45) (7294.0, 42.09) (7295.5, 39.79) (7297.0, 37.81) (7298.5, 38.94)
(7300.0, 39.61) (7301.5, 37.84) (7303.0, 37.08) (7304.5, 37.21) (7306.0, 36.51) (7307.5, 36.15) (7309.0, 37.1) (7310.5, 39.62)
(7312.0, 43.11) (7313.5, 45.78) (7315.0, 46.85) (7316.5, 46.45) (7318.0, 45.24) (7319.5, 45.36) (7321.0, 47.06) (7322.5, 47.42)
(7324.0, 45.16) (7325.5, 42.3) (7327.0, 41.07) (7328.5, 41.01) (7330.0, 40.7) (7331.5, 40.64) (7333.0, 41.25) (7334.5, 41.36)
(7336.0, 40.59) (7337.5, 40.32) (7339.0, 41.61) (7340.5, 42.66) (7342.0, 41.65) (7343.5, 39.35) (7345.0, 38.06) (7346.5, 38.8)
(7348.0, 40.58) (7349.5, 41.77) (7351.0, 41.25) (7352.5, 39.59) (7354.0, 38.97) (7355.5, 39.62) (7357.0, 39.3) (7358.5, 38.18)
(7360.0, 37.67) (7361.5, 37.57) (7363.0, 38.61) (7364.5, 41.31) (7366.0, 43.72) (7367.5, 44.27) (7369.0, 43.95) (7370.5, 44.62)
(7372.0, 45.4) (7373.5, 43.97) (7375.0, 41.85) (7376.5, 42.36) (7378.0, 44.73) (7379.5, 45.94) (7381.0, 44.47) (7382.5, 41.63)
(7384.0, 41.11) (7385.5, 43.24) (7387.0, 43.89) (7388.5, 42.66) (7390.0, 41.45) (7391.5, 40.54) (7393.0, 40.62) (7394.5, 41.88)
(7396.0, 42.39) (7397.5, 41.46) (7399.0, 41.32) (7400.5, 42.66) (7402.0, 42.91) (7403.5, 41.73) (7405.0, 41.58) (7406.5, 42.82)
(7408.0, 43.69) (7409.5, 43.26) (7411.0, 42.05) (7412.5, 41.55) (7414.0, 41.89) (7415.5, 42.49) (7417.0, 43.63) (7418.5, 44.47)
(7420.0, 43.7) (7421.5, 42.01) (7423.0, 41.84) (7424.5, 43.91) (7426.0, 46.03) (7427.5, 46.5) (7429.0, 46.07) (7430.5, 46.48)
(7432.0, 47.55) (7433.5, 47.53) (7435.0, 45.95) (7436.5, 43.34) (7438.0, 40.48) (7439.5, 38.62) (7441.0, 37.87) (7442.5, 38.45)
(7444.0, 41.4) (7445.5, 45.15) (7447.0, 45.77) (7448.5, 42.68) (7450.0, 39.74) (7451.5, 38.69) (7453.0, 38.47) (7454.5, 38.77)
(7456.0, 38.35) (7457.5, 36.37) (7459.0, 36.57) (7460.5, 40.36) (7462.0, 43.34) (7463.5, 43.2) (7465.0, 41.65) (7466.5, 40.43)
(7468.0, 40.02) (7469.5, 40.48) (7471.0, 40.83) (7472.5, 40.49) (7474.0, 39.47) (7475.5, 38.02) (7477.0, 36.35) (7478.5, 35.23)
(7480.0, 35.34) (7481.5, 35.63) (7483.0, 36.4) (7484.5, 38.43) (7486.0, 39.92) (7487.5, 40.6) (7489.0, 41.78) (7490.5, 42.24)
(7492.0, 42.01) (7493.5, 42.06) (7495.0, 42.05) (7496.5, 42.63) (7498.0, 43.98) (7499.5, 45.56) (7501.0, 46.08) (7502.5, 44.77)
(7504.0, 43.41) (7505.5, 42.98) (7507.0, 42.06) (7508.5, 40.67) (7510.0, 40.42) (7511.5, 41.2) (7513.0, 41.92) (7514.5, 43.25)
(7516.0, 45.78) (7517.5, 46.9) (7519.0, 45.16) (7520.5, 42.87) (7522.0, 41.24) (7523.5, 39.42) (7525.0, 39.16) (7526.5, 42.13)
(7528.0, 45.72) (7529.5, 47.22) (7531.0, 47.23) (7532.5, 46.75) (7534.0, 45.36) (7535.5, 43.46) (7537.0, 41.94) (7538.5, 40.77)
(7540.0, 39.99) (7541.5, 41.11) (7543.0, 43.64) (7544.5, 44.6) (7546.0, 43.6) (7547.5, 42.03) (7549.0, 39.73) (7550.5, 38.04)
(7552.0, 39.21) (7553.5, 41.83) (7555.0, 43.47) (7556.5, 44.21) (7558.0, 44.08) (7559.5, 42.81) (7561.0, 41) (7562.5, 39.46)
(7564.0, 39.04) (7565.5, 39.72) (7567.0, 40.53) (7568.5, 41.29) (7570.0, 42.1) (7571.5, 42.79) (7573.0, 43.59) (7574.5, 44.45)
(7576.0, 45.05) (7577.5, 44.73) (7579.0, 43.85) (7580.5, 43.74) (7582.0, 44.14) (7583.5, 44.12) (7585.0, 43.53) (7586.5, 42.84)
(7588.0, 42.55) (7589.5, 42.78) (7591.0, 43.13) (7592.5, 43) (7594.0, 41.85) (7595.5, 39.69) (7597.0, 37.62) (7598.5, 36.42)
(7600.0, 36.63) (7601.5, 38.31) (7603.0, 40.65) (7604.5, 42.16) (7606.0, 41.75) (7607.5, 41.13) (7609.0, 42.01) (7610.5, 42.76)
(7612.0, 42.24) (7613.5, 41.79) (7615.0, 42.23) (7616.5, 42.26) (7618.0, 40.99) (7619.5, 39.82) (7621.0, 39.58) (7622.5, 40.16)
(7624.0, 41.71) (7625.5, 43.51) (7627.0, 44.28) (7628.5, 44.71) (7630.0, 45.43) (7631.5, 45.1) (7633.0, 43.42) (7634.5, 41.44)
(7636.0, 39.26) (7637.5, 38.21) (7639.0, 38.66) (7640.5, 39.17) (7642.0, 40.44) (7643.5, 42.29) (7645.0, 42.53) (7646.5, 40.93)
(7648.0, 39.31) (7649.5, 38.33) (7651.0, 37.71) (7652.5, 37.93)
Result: 2.3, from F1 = 41.9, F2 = 44.2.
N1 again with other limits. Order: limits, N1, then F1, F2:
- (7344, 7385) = 3.9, 41.5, 45.4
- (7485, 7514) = 3.1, 42.4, 45.5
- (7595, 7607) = 2.3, 39.2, 41.5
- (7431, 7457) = 5.3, 41.7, 47.0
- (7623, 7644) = 3.1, 41.9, 45.1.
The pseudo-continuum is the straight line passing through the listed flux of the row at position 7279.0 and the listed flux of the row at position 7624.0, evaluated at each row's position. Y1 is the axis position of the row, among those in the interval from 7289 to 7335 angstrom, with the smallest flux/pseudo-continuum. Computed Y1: 7307.5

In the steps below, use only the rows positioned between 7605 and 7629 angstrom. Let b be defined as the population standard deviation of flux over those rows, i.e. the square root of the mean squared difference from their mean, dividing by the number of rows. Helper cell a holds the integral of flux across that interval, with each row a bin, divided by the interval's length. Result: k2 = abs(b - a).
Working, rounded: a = 41.9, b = 1.4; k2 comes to 40.5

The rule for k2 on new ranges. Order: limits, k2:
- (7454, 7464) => 36.8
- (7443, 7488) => 36.9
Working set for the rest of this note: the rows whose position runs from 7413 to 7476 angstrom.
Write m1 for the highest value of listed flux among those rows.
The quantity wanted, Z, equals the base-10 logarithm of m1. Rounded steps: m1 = 47.55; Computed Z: 1.68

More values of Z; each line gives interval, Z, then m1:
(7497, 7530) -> 1.67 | 47.22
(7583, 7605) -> 1.64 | 44.12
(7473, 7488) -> 1.61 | 40.6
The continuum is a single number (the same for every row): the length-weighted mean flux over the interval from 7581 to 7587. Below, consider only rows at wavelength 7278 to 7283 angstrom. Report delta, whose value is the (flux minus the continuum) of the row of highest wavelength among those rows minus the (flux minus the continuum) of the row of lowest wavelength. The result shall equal -1.3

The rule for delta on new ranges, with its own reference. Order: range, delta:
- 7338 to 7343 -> 0.0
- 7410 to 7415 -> -0.2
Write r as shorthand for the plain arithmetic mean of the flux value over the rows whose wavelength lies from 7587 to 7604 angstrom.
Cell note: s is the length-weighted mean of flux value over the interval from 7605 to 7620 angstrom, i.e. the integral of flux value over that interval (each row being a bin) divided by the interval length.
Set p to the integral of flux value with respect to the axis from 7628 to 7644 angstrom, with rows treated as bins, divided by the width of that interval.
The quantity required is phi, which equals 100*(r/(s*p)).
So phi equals 2.32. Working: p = 41.6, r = 40.2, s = 41.7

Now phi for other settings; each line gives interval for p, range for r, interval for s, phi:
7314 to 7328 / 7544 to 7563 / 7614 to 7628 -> 2.22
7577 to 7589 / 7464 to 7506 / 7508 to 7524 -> 2.18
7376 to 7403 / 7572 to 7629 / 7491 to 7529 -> 2.30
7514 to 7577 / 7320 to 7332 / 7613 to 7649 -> 2.44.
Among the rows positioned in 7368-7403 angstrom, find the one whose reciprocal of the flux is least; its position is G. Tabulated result 7379.5 angstrom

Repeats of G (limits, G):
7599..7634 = 7630.0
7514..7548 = 7531.0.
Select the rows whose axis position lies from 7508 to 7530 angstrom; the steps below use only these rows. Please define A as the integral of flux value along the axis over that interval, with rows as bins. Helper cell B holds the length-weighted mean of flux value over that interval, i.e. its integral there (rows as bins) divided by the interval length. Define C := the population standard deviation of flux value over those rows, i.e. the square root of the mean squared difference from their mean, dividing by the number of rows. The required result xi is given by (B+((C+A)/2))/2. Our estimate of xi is 258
